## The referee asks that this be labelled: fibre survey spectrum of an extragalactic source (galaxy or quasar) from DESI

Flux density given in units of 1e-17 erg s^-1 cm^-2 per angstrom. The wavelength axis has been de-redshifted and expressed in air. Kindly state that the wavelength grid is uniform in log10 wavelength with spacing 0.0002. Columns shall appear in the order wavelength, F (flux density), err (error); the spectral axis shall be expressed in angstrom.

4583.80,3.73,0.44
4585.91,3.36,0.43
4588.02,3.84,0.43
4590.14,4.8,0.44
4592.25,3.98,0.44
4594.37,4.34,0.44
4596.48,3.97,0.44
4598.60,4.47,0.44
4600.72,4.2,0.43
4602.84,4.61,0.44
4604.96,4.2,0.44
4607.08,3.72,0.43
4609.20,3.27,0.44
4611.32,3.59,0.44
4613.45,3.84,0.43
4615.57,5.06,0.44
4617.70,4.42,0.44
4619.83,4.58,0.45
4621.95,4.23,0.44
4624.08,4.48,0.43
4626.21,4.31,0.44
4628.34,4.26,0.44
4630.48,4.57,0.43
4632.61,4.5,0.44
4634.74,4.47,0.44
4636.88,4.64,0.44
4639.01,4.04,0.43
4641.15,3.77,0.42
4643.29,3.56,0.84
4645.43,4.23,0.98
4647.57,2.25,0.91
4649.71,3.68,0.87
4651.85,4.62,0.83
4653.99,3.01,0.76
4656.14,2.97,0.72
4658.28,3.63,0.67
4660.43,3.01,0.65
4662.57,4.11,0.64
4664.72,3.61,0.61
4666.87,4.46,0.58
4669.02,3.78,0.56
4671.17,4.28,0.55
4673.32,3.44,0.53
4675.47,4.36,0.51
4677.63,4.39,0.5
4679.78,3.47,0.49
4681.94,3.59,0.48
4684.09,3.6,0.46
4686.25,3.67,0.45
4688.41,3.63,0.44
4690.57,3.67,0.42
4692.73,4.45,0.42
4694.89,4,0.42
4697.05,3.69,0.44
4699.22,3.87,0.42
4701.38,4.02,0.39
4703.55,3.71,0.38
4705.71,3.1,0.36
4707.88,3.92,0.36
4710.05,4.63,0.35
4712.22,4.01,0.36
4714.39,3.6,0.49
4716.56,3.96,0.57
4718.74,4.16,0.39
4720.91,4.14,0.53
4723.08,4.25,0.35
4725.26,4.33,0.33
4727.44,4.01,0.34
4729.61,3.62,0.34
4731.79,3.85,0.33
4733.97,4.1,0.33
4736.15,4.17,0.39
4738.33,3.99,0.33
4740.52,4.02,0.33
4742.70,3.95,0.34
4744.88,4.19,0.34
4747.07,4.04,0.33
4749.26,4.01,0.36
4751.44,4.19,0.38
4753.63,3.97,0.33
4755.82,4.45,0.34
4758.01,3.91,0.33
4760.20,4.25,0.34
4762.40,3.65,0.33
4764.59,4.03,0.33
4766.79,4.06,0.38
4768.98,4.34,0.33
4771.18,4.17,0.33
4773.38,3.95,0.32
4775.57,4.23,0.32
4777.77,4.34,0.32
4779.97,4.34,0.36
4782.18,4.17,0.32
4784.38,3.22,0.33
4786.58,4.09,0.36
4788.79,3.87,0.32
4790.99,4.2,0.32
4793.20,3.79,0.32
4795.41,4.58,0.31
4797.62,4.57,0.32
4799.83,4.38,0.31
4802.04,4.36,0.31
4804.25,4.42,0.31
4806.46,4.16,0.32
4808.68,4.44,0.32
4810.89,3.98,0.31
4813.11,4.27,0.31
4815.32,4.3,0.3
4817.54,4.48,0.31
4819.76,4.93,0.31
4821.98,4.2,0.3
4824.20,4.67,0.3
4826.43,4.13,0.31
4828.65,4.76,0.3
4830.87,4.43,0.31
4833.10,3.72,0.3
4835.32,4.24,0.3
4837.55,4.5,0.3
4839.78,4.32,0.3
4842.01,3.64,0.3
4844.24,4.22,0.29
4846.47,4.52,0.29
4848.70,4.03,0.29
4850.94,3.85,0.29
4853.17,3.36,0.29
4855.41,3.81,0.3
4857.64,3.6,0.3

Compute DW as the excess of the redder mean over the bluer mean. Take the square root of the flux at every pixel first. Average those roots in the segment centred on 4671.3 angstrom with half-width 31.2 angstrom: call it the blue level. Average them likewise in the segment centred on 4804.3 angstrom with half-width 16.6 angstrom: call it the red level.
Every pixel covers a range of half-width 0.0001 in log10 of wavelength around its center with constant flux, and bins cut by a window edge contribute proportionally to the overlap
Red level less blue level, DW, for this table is 0.14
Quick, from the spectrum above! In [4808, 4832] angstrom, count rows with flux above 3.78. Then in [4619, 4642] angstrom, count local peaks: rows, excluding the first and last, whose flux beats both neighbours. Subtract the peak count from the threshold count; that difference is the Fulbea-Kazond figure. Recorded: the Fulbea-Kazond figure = 8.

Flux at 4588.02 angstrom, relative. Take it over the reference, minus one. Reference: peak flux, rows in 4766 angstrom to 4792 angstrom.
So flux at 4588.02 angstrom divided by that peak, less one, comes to -0.12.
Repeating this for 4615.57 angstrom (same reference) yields 0.17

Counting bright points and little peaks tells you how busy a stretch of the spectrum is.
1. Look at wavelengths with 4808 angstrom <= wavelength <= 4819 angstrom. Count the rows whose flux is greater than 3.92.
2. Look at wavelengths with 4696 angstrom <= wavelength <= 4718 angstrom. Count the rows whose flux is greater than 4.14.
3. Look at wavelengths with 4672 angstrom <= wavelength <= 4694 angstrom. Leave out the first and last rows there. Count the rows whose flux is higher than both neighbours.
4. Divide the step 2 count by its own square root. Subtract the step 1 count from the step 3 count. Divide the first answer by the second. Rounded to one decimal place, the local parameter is -0.3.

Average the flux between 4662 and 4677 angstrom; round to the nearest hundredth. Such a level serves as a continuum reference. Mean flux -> 4.01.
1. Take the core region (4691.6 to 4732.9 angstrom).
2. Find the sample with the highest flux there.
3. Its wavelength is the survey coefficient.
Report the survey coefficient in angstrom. 4710.05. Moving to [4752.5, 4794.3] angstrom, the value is 4755.82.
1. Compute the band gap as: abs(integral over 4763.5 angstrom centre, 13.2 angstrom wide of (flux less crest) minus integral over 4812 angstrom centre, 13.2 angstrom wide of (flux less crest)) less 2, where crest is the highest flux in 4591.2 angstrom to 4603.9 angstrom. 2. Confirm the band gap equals 1.0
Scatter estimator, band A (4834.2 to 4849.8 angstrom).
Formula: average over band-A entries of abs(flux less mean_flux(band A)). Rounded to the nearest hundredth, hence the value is 0.21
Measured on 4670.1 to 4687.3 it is 0.37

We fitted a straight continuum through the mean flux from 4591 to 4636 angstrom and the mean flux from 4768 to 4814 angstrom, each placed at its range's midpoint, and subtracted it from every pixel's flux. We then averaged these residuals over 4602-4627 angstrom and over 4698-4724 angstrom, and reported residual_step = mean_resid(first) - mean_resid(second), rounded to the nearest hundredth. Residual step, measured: 0.21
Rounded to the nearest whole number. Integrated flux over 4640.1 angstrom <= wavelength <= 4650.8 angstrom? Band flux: 37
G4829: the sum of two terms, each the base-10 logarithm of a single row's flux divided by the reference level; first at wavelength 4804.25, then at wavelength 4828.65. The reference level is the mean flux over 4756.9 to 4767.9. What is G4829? 0.12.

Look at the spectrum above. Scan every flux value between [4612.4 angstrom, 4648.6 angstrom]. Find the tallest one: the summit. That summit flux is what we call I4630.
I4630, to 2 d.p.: 5.06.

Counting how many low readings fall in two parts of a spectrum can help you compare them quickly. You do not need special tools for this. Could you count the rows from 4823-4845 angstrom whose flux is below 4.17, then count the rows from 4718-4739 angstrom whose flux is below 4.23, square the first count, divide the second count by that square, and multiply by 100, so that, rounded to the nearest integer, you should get 89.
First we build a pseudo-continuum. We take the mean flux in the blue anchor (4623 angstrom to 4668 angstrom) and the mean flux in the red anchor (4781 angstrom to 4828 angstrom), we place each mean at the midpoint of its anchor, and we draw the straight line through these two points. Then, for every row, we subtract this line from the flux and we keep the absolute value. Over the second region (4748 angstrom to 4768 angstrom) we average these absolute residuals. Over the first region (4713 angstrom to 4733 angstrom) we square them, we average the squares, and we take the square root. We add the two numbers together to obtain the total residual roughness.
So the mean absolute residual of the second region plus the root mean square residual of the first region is 0.45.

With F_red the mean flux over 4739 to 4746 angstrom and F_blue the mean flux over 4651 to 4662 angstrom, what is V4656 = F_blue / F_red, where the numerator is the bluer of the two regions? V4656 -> 0.85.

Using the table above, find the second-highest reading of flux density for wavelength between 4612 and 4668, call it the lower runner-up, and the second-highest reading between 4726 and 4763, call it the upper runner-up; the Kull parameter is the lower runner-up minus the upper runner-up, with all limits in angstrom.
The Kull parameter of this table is 0.39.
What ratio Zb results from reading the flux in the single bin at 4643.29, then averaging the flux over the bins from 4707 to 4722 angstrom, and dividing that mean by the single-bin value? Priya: 1.14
